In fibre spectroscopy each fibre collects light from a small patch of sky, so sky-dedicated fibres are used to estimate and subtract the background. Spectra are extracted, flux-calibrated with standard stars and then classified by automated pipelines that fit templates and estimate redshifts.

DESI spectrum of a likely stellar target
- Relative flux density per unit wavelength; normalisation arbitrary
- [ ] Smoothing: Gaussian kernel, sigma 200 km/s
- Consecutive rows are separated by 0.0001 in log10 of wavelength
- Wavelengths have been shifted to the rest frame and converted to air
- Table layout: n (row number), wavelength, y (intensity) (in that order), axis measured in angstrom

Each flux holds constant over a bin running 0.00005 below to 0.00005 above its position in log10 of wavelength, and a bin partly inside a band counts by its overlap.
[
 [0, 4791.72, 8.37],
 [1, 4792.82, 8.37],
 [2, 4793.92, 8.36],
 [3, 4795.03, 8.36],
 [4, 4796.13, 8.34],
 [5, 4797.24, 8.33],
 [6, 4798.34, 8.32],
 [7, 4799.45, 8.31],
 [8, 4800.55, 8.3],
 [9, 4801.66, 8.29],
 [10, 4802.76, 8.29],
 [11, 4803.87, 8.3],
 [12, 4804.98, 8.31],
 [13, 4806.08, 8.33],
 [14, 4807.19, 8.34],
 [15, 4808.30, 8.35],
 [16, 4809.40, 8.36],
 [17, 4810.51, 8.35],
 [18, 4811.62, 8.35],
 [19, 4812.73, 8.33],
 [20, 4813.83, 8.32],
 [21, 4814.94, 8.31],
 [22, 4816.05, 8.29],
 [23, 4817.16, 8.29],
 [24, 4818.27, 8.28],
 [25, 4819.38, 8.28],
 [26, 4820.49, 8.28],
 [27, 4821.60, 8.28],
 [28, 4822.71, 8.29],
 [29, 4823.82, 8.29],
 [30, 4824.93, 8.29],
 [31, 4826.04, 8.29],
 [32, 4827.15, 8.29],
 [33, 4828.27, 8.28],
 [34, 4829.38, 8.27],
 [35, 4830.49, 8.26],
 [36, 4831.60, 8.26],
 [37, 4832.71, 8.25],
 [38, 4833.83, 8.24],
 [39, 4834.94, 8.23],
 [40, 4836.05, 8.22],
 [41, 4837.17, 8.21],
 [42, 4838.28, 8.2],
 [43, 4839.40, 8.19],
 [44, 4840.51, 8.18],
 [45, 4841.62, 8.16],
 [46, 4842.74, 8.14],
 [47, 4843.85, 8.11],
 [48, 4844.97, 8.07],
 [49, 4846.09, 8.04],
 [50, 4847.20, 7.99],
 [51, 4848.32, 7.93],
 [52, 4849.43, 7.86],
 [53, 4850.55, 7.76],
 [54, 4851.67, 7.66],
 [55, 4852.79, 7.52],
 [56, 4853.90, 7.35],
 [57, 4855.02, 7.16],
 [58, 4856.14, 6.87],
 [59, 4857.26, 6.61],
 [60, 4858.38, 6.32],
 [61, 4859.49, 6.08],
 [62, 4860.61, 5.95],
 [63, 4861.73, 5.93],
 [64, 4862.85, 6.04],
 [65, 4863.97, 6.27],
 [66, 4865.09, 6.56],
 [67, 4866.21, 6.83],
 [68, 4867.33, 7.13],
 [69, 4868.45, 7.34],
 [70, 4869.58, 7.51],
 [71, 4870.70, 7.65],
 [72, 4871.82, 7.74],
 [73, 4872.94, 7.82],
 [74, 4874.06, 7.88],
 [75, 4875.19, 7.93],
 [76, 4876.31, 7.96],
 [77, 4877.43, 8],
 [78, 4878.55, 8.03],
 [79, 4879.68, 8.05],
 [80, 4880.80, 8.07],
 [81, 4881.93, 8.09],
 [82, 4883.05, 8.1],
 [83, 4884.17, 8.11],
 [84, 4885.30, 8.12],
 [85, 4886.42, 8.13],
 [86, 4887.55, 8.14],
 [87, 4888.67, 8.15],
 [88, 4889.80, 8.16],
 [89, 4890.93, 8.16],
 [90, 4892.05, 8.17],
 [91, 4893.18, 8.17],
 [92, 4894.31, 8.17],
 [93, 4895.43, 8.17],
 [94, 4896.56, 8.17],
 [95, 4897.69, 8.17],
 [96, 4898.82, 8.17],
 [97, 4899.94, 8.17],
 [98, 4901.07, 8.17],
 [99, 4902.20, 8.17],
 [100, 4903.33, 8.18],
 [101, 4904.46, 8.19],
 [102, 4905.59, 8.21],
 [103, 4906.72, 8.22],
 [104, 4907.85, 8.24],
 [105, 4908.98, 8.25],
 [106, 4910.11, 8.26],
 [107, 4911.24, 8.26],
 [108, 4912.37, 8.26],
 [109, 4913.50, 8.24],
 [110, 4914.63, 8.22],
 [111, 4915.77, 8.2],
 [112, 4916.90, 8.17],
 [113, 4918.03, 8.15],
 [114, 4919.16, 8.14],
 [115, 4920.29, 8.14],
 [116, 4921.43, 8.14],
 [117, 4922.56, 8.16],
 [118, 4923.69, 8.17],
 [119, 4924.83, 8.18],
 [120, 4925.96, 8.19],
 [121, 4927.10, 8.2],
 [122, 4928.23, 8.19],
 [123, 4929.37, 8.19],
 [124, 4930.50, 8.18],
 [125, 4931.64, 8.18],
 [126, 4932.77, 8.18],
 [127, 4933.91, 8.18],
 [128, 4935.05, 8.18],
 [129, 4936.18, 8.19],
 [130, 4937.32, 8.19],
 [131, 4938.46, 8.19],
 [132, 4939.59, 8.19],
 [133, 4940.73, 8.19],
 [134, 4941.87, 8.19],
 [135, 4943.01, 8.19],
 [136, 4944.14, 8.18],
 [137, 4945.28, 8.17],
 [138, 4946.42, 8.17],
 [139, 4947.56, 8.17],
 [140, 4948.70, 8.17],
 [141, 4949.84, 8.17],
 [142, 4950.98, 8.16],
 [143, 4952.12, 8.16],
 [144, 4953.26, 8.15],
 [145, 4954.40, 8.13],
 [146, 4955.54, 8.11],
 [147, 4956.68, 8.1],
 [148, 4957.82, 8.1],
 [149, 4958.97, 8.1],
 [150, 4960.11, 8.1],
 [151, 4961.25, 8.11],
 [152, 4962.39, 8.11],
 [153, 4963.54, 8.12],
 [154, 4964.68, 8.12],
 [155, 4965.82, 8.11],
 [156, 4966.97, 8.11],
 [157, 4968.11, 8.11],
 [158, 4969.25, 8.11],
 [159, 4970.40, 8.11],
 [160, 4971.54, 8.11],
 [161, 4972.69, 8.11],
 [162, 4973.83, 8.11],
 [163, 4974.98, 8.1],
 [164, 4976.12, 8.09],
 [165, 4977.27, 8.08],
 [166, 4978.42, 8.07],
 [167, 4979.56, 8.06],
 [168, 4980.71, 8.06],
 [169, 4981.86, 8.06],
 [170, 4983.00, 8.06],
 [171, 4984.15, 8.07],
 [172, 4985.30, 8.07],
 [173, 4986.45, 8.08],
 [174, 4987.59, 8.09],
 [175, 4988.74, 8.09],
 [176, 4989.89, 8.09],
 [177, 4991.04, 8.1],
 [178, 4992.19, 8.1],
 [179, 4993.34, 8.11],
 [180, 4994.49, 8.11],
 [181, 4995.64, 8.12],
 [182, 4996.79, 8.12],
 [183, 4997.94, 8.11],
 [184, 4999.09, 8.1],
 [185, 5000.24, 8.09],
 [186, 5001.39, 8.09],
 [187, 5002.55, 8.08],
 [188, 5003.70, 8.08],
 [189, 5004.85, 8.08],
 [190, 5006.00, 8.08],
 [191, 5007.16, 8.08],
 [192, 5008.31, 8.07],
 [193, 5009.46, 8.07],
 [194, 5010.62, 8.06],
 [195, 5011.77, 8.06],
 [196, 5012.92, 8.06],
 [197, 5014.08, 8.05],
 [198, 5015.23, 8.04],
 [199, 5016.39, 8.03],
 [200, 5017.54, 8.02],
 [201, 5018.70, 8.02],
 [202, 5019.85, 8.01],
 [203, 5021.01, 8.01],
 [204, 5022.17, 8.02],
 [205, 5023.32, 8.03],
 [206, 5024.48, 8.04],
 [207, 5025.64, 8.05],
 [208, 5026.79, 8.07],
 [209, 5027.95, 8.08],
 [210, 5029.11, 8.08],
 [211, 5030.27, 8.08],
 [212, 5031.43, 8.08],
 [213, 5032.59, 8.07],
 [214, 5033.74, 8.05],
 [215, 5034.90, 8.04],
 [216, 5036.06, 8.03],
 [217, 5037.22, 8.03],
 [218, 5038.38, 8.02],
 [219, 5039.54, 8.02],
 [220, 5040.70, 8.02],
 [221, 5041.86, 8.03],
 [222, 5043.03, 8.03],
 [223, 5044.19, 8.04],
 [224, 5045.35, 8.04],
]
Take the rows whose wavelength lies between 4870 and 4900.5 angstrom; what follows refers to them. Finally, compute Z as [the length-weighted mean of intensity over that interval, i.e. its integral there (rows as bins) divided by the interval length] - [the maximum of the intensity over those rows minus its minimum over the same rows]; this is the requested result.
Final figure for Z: 7.54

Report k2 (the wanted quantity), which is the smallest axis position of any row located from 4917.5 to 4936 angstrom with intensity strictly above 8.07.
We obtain 4918.03 angstrom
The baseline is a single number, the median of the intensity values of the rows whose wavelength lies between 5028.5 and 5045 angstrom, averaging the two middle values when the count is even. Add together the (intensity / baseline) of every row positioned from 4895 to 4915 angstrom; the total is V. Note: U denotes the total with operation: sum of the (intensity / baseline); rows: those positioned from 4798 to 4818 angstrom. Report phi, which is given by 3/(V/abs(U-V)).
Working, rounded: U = 18.64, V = 18.4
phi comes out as 0.04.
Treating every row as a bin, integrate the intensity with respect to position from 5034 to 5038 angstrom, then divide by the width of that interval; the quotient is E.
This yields 8.03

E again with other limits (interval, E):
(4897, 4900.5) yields 8.18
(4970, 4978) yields 8.10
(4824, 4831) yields 8.28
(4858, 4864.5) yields 6.10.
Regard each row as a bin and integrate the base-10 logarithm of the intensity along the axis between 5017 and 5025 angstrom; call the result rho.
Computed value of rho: 7.23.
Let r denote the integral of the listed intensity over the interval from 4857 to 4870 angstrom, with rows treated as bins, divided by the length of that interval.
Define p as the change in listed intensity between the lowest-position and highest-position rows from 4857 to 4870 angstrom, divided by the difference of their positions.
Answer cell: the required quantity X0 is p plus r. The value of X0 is 6.61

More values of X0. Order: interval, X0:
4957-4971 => 8.11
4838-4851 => 8.02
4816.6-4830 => 8.28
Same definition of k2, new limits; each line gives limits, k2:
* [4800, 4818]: 4800.55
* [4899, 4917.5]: 4899.94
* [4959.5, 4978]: 4960.11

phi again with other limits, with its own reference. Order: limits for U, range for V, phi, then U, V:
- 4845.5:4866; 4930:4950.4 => 0.44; 15.67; 18.3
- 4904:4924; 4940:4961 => 0.02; 18.37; 18.3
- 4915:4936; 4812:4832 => 0.04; 18.31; 18.6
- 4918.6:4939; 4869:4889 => 0.08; 18.32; 17.9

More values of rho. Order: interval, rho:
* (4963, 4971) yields 7.28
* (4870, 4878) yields 7.17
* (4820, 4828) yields 7.34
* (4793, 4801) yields 7.37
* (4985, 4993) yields 7.27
